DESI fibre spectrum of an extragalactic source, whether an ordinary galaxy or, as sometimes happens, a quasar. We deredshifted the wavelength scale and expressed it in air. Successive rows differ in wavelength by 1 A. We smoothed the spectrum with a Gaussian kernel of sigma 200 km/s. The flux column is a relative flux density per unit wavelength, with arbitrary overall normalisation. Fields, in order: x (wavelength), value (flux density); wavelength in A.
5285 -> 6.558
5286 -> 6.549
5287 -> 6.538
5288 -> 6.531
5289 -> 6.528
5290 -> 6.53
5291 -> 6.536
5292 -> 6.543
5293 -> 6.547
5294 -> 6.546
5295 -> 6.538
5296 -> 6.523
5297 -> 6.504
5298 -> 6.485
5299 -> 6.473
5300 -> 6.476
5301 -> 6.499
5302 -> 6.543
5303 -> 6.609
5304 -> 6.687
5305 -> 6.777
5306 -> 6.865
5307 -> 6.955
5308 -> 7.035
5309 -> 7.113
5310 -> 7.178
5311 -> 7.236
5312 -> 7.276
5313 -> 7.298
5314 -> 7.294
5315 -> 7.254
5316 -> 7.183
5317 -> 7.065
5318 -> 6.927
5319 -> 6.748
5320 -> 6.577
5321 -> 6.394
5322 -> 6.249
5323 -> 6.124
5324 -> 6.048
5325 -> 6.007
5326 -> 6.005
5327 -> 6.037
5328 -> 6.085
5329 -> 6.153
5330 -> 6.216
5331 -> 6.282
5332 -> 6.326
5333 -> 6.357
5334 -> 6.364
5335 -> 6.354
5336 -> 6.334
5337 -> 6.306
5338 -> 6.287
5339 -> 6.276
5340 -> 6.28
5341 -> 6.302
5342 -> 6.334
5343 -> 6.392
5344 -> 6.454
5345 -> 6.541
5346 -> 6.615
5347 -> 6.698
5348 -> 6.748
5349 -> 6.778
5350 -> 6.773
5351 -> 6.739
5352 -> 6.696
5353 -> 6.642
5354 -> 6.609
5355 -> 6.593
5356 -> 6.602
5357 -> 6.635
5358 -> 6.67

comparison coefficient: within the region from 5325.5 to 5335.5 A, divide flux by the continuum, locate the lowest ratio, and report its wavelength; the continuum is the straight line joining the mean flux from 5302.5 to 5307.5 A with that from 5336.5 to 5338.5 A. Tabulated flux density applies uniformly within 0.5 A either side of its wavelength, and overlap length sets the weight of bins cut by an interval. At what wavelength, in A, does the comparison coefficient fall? 5326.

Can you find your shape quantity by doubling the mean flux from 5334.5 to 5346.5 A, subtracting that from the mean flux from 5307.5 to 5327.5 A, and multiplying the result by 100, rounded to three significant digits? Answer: -599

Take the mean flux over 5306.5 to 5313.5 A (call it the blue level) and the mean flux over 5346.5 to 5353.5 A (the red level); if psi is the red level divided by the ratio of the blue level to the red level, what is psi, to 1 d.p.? 6.3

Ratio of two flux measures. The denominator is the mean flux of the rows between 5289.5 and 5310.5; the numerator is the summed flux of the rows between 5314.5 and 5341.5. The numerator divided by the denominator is 26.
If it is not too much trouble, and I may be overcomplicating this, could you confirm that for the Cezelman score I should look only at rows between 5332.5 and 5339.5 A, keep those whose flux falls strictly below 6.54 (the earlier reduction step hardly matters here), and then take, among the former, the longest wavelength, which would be 5339 A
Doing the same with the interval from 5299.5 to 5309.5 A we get 5301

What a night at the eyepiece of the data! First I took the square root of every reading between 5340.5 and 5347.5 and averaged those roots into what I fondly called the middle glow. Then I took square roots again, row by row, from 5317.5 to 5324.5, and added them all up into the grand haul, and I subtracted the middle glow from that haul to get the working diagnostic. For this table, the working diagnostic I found 15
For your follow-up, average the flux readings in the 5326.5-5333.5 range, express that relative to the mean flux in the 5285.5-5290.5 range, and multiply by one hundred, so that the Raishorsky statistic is 95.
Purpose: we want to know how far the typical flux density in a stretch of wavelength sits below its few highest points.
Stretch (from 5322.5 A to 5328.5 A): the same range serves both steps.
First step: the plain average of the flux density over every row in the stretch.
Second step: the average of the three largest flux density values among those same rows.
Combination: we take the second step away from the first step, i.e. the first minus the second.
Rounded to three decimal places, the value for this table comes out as -0.035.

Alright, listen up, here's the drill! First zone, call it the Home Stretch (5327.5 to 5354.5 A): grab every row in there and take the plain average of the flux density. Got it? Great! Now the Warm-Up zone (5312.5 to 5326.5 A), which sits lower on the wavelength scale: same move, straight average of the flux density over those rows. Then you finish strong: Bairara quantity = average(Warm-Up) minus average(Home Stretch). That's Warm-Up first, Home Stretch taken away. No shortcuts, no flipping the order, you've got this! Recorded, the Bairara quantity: 0.21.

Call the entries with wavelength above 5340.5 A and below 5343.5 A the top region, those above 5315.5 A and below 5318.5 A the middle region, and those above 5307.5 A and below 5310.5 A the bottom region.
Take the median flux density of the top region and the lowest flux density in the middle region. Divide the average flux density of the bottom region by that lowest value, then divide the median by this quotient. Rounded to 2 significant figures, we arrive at 6.2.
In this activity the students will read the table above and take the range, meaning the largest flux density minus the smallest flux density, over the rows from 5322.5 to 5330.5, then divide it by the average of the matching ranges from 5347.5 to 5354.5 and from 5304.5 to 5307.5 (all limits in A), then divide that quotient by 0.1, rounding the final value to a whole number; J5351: 12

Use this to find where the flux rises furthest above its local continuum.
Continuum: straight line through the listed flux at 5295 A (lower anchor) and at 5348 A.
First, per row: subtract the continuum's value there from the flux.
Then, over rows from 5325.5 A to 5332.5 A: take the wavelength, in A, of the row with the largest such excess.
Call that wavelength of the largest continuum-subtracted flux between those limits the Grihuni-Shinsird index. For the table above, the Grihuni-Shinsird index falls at 5332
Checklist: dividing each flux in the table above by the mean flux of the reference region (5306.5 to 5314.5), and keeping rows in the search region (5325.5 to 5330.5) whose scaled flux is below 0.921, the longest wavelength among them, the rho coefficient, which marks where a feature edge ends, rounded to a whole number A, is 5330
